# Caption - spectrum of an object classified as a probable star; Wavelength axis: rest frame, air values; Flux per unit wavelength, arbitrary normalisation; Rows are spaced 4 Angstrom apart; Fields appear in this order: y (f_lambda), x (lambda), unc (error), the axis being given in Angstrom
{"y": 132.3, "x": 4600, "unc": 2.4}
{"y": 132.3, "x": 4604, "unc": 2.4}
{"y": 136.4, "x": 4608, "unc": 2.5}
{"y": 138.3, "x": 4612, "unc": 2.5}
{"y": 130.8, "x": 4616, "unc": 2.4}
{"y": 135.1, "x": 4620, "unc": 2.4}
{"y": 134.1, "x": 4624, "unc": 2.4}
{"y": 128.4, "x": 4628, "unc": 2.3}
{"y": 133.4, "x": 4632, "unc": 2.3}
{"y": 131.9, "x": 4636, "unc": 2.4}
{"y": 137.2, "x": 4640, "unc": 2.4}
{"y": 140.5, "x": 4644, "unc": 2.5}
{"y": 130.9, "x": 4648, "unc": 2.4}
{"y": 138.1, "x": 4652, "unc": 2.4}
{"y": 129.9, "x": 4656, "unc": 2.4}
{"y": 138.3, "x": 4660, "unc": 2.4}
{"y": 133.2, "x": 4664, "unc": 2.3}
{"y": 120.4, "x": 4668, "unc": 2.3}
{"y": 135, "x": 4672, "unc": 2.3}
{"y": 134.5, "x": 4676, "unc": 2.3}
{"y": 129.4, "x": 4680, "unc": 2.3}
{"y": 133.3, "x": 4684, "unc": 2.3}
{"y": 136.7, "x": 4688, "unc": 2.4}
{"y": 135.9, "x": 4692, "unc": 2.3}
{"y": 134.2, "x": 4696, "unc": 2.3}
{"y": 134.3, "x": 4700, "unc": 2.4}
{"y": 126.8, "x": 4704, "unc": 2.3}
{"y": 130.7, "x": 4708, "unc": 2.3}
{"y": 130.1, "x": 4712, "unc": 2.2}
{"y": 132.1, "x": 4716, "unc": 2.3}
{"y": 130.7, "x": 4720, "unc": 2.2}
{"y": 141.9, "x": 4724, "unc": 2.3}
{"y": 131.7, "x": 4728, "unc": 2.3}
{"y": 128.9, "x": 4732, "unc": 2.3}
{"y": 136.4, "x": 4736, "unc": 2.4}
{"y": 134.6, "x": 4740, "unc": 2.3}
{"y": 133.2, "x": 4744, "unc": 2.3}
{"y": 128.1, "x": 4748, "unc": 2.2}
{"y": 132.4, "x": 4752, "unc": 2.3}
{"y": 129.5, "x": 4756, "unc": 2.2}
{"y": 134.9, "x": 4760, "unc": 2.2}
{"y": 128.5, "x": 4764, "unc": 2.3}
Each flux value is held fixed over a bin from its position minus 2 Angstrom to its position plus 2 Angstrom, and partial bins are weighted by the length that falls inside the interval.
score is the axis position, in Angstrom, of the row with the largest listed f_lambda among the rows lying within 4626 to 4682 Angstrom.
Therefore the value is 4644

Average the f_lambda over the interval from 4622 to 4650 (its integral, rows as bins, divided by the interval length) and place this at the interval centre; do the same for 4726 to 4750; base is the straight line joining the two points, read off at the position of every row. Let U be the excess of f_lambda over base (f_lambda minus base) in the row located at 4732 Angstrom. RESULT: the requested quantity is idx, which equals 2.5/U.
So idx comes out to -1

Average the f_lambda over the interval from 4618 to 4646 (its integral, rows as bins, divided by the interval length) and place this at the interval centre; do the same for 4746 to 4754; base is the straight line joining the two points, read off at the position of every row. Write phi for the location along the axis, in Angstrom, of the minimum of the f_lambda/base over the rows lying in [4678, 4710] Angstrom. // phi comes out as 4704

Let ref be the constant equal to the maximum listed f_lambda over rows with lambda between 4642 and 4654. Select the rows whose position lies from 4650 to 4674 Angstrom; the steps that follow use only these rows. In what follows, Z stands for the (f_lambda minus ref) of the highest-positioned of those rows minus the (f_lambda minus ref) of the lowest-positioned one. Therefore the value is -3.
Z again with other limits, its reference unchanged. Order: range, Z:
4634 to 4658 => -2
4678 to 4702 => 5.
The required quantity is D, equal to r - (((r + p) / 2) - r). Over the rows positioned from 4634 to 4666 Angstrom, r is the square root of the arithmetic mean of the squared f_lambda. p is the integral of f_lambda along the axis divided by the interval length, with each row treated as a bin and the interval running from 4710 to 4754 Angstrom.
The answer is 136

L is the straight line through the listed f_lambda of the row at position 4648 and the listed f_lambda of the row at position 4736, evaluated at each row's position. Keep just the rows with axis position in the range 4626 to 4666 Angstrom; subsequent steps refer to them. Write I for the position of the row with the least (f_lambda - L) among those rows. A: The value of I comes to 4656 Angstrom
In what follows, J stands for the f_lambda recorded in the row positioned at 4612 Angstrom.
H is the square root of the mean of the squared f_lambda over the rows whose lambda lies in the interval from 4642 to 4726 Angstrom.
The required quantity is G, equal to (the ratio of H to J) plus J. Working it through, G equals 139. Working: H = 133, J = 138.3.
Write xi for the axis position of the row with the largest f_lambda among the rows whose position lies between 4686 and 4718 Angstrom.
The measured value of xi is 4688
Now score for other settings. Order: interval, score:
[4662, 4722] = 4688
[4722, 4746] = 4724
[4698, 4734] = 4724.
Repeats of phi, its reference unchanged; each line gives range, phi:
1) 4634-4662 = 4656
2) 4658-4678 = 4668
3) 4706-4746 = 4732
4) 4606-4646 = 4628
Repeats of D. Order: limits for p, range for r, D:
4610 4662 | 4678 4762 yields 132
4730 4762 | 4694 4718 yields 131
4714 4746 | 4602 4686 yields 133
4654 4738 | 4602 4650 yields 135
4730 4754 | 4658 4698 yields 134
